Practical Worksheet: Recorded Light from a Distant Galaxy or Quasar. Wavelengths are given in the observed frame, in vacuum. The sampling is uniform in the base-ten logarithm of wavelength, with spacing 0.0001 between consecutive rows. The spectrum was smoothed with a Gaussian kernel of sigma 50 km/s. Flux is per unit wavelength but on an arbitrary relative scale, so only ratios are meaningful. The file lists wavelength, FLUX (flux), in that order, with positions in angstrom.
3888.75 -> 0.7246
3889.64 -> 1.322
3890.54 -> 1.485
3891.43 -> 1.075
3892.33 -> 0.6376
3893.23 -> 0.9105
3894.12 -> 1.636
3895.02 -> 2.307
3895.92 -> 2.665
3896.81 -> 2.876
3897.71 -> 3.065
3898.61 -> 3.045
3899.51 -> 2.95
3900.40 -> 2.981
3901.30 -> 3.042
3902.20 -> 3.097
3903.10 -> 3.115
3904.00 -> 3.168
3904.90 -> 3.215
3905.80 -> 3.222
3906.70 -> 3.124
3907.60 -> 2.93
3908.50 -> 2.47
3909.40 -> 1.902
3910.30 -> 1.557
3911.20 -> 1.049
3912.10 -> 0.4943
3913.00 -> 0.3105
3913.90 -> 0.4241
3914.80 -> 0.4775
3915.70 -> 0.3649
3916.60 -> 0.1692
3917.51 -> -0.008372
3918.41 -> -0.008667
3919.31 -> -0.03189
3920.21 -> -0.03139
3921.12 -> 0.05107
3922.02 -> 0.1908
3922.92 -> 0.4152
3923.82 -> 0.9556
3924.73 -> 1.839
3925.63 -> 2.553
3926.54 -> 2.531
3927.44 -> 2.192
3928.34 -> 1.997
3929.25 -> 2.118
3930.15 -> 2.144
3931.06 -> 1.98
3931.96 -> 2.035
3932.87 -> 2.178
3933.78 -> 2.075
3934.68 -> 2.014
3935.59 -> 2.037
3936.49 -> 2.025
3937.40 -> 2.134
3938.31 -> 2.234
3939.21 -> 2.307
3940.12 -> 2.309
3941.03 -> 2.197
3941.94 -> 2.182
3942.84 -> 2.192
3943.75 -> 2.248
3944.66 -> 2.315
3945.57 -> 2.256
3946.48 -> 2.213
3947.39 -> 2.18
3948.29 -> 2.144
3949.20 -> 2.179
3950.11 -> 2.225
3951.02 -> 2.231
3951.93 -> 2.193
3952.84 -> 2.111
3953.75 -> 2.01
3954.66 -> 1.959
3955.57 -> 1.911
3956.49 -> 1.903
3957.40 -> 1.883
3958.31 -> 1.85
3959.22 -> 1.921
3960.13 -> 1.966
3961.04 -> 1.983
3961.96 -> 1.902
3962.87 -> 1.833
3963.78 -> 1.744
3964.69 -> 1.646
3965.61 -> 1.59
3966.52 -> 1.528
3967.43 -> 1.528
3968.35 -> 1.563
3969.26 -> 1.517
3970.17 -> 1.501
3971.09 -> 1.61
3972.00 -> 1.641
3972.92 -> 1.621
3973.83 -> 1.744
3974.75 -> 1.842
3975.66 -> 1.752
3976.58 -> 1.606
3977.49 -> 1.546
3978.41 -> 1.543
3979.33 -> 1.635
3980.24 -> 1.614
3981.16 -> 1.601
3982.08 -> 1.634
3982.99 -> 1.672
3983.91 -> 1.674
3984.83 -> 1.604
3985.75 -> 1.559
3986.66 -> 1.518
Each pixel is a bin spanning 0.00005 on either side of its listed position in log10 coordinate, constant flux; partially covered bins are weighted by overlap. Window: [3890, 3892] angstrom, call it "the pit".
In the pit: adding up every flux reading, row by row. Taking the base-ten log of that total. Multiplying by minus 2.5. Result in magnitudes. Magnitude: -1.02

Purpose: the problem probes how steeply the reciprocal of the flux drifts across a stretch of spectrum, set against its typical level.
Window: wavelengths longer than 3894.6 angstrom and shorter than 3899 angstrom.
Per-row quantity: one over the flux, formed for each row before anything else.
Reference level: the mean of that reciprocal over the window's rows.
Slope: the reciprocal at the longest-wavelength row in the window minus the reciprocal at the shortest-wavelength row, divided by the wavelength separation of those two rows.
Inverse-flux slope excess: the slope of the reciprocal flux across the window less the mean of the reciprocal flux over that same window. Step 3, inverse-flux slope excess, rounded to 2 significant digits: -0.39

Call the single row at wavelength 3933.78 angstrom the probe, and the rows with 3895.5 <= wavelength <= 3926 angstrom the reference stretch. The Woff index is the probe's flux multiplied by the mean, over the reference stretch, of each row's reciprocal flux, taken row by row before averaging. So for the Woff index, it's -15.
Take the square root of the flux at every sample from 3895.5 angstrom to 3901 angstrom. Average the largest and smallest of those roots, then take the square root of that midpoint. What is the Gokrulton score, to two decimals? 1.30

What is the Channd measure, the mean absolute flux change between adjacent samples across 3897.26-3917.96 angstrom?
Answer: 0.18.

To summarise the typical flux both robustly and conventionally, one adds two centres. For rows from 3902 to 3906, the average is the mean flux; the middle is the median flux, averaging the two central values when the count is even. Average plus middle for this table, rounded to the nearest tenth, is 6.3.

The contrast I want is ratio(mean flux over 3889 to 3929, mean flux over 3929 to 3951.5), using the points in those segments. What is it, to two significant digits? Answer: 0.77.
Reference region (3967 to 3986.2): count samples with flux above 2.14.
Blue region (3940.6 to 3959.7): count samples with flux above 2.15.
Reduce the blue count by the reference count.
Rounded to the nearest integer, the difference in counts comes 12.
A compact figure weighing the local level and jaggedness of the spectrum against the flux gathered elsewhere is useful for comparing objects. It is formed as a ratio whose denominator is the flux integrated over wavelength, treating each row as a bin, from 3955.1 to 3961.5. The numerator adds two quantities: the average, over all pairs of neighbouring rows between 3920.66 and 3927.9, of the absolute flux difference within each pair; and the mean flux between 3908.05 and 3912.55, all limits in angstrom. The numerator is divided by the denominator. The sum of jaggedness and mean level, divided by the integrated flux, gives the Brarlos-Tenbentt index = 0.16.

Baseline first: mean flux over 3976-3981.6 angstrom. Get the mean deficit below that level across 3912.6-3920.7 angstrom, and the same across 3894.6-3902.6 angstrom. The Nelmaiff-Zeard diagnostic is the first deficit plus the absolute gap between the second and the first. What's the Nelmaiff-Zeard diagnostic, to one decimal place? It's 4.1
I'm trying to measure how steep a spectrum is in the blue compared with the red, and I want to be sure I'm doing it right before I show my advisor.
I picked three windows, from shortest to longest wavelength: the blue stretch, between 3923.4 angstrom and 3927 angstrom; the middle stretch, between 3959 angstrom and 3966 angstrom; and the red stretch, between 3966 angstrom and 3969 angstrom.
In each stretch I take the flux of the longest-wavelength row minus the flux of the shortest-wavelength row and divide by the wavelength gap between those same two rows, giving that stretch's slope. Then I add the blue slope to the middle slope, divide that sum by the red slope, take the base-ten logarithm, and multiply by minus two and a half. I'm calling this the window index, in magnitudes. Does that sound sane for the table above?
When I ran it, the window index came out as -3.6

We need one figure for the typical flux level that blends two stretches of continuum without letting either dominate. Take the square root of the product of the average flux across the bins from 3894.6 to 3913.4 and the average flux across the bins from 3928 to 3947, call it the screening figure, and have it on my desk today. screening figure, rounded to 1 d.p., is 2.3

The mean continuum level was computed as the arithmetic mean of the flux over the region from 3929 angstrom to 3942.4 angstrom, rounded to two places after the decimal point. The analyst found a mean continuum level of 2.13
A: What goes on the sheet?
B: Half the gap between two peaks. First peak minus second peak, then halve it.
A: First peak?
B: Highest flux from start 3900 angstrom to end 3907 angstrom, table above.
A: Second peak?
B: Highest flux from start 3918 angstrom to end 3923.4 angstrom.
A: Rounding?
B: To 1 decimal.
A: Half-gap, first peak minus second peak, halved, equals 1.4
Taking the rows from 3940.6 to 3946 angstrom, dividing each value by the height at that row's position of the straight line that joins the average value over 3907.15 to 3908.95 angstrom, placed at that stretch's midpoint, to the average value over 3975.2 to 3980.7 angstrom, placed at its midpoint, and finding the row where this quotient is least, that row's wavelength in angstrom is 3941.94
